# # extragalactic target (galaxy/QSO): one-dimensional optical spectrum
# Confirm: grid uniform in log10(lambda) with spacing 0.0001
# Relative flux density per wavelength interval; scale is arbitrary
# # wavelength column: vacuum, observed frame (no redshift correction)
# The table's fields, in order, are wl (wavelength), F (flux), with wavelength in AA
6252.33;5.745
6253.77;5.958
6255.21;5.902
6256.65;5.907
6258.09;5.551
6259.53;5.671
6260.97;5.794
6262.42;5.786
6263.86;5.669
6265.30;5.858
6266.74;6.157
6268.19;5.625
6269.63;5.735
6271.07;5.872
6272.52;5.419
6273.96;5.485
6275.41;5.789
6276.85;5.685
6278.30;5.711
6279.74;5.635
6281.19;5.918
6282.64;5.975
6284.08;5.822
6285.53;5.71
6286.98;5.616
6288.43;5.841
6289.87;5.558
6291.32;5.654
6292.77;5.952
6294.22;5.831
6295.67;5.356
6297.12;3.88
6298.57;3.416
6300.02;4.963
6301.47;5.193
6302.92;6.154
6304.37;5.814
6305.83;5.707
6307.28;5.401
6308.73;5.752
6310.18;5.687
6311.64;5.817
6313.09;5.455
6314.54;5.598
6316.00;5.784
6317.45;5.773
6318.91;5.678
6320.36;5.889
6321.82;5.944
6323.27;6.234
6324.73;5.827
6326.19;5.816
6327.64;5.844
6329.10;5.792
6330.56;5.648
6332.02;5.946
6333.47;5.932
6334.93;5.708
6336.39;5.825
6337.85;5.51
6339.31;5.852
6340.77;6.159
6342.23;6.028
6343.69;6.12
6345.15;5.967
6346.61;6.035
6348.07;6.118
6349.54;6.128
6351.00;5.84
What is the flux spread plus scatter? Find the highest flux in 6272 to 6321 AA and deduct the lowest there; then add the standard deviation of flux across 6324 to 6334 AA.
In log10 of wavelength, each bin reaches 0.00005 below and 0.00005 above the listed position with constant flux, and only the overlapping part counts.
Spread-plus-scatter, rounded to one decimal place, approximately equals 2.8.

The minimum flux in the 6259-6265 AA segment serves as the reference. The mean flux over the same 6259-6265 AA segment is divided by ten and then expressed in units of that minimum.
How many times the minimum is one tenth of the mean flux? 0.101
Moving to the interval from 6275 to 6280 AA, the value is 0.101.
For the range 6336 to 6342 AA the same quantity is 0.106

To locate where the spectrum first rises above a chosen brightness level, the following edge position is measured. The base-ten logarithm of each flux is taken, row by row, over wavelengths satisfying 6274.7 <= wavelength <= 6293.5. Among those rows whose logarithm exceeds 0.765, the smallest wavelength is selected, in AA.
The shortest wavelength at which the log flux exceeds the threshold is 6281.19 AA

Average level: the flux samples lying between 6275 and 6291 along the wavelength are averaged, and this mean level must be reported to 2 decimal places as 5.75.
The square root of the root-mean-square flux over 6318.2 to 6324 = 2.44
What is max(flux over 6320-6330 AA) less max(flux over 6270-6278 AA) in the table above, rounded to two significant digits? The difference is 0.36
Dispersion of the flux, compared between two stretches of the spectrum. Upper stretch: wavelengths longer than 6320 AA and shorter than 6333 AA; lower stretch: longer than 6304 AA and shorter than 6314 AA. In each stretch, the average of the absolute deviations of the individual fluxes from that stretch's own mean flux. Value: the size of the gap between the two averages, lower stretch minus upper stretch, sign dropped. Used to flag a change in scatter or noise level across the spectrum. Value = 0.026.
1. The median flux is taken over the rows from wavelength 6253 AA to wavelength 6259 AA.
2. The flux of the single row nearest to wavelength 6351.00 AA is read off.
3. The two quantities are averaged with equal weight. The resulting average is 5.87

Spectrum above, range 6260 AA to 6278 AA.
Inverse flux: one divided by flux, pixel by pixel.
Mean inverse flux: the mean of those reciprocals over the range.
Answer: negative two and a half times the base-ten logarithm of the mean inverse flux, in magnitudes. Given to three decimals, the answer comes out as 1.896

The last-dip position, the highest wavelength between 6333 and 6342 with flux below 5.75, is 6337.85 AA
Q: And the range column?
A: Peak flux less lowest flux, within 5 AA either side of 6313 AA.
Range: 0.36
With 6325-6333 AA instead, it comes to 0.30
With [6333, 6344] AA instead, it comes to 0.65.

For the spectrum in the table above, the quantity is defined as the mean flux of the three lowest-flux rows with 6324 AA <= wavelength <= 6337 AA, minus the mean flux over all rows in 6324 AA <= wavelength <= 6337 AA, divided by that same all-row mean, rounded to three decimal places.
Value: -0.017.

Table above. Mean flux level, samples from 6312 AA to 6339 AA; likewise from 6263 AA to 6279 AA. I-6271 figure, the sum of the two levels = 11.5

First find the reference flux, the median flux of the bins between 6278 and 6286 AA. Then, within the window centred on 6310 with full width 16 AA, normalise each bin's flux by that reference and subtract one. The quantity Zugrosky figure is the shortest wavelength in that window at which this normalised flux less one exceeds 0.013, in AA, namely 6302.92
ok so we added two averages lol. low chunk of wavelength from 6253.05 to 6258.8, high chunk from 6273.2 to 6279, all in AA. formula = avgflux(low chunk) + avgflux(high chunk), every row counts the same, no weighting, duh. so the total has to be 11.5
